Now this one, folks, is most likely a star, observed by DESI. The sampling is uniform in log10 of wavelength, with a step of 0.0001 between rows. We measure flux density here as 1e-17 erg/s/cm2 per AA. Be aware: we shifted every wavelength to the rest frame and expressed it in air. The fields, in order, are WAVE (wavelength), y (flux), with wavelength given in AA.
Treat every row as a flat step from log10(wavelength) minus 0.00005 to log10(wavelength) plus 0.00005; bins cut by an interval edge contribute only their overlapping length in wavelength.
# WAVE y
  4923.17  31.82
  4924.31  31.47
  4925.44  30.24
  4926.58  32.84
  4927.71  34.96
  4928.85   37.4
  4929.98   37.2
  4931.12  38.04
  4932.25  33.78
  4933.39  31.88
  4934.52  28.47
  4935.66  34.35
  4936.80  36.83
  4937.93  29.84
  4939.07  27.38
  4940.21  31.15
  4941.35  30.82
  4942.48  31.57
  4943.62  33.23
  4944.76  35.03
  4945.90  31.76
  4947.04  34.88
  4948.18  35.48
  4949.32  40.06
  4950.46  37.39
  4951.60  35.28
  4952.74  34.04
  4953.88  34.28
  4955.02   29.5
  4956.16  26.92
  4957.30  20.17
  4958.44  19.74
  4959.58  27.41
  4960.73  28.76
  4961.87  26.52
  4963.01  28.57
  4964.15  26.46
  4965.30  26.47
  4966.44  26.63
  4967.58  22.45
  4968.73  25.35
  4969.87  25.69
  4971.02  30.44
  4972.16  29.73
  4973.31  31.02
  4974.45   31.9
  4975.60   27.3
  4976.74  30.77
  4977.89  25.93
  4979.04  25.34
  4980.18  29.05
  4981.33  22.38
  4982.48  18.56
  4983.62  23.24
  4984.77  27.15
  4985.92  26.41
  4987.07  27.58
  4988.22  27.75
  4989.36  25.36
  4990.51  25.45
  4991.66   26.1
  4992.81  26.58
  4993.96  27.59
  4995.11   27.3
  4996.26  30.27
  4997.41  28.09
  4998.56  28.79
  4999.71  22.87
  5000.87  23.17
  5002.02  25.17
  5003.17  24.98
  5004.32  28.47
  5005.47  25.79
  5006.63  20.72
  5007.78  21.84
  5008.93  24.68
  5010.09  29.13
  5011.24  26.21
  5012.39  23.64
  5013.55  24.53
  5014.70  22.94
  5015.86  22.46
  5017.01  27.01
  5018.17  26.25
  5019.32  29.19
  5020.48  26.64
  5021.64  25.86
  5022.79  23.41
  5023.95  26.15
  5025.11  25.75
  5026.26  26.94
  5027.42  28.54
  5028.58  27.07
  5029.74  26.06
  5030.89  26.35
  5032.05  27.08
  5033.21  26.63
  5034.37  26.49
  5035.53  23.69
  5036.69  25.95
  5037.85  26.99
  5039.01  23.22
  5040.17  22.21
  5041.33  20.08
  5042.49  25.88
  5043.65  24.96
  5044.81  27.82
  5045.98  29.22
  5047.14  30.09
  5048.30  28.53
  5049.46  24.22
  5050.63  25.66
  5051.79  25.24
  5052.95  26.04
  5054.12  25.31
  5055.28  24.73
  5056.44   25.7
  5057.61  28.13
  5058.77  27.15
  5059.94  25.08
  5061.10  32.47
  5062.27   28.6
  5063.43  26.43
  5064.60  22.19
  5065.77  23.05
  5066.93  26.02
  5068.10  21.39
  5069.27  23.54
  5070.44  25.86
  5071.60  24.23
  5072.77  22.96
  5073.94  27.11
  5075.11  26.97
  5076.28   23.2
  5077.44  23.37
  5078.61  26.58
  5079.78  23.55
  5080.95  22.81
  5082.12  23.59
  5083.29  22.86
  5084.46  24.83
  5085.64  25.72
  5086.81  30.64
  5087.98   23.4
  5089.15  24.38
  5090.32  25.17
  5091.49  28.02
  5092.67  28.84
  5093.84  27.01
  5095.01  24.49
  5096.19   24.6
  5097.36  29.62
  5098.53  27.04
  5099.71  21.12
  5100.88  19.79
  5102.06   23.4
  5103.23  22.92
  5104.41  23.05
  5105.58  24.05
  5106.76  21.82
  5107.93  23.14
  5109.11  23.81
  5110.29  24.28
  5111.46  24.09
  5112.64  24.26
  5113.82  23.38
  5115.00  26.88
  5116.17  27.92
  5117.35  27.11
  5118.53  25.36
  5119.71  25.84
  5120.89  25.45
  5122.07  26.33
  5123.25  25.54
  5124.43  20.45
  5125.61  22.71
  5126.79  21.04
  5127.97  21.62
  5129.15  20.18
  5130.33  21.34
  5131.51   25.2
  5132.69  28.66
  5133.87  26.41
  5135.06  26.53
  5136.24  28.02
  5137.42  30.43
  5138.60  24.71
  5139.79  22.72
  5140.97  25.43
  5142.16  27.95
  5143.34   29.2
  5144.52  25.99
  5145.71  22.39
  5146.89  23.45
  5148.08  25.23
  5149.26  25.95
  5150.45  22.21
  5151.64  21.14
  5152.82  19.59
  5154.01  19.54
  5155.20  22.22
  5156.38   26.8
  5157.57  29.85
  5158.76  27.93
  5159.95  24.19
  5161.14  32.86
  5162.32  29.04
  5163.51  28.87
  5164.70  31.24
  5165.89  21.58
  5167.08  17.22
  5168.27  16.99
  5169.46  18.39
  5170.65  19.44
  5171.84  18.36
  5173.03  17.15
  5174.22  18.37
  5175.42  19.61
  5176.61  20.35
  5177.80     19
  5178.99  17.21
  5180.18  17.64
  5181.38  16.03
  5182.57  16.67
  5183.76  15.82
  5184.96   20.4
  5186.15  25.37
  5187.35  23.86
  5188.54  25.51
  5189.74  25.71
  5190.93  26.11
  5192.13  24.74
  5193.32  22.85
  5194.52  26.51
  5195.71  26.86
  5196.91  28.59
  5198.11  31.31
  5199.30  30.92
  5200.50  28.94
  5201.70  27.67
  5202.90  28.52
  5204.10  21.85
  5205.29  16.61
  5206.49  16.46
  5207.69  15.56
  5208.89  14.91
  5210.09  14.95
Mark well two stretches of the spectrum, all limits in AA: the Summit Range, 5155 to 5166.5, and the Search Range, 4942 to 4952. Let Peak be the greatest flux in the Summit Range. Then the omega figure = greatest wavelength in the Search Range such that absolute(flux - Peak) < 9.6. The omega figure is 4951.60 AA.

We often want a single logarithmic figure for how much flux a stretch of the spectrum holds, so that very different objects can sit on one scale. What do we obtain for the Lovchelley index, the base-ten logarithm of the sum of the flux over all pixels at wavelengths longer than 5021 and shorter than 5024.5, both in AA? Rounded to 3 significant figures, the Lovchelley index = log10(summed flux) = 1.88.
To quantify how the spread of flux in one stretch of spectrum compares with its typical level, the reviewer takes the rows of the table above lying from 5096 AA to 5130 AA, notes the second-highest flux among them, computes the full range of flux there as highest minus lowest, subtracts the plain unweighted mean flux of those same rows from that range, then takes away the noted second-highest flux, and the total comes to -42.1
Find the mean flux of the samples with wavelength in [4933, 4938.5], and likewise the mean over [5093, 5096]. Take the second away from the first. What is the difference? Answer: 6.5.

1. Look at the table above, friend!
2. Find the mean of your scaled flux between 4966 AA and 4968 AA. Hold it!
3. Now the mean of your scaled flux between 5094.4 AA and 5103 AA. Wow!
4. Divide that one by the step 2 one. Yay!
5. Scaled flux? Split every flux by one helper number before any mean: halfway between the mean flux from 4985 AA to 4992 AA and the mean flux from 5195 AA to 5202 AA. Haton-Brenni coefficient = 0.99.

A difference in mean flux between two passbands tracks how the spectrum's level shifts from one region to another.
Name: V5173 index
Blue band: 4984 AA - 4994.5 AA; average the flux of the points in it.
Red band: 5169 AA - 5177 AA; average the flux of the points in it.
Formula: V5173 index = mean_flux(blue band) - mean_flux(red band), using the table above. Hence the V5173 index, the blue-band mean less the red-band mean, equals 8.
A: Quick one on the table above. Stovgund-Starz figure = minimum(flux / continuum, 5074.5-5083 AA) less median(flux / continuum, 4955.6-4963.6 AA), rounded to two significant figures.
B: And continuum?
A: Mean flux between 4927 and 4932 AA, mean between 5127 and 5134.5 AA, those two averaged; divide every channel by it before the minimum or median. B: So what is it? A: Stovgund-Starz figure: -0.14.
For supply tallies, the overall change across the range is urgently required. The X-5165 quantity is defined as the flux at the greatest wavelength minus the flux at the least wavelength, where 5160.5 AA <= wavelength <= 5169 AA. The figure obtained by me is -16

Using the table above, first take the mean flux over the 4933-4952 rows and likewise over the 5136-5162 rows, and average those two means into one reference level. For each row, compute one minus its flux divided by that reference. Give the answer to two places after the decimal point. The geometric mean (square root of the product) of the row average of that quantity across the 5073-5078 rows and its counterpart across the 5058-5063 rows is 0.07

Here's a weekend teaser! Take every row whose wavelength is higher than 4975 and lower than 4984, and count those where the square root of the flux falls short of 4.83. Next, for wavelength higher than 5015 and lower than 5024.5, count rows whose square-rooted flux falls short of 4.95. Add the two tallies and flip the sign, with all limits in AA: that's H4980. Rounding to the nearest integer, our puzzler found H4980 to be -5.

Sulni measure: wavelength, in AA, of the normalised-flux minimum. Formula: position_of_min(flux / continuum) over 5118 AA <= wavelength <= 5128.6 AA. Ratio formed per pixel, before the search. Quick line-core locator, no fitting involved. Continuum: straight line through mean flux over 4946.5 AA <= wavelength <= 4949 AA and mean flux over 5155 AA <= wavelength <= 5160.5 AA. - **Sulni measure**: 5124.43 AA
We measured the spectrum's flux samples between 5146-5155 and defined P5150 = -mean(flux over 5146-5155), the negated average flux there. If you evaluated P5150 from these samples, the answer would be -22.4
